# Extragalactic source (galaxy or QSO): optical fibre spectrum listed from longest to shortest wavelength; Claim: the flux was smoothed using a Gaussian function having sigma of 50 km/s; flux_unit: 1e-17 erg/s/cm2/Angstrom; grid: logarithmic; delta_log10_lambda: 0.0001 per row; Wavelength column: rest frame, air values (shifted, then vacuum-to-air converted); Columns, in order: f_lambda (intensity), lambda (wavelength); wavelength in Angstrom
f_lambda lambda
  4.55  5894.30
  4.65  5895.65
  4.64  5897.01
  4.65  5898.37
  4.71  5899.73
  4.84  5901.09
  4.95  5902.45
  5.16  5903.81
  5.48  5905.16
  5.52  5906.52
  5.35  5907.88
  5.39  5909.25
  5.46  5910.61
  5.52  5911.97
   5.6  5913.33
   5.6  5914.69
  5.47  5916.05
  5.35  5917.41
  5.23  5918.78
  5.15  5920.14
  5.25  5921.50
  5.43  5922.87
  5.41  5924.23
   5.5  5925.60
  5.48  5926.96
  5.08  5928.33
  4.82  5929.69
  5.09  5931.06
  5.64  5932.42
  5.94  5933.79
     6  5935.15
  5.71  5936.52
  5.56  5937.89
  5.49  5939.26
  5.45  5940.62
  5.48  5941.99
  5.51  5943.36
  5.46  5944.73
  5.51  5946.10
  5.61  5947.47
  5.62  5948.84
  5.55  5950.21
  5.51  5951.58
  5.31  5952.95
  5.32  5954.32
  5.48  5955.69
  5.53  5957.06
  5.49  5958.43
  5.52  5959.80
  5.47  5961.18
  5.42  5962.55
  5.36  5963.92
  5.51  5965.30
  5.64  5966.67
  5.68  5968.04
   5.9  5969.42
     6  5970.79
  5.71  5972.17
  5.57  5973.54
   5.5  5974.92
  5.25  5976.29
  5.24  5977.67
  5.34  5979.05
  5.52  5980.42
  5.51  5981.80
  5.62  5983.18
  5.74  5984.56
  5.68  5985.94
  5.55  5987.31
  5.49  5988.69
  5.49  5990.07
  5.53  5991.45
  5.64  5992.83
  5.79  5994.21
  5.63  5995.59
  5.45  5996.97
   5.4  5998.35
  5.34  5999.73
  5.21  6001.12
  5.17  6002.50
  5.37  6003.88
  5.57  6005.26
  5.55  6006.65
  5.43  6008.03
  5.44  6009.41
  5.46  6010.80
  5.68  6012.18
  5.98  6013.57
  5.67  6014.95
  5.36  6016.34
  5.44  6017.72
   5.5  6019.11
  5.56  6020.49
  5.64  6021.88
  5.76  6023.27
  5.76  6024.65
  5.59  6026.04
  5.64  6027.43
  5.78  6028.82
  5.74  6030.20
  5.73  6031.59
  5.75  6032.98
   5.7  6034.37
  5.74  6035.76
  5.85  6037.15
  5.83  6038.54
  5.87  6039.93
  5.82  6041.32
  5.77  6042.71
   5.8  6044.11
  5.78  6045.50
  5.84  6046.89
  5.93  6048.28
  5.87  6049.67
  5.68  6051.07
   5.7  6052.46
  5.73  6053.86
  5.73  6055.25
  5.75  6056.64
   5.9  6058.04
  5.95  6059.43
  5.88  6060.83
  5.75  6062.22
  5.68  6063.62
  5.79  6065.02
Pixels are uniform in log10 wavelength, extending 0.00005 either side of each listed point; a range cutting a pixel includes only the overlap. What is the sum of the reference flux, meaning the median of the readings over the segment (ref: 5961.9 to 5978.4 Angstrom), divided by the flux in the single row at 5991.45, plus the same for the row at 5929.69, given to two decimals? 2.15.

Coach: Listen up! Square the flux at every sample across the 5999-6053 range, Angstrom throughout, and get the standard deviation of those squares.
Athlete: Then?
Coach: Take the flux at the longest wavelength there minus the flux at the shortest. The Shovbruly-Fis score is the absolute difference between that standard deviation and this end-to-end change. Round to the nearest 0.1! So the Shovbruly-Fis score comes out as 1.8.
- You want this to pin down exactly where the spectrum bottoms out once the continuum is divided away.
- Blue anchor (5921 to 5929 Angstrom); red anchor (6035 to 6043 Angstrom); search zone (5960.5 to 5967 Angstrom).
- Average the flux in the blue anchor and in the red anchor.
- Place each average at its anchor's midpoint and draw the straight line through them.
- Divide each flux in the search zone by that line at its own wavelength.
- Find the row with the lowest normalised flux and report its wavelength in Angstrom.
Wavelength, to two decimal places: 5963.92 Angstrom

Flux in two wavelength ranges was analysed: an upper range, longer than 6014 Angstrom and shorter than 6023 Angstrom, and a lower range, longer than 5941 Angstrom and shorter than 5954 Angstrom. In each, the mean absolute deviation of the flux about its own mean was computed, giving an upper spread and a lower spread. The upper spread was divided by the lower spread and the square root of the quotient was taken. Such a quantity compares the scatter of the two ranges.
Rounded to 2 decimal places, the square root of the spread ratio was 1.26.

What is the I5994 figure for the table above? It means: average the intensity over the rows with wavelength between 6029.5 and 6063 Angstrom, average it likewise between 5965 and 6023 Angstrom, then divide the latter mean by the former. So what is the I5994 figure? 0.956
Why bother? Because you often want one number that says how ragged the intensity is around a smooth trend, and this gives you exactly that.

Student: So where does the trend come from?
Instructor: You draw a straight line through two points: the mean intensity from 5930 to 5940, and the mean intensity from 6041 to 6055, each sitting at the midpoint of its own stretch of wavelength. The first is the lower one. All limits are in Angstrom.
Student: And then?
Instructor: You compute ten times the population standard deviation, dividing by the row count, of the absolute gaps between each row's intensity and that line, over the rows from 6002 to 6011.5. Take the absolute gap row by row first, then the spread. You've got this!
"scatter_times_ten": 1.21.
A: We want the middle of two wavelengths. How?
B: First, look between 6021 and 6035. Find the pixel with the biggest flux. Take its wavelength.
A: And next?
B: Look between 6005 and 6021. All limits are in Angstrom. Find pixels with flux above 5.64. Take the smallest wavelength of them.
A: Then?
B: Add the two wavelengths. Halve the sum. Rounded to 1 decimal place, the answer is 6020.5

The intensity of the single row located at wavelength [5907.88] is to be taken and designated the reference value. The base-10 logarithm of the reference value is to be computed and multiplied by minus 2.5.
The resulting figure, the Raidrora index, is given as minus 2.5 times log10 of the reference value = -1.82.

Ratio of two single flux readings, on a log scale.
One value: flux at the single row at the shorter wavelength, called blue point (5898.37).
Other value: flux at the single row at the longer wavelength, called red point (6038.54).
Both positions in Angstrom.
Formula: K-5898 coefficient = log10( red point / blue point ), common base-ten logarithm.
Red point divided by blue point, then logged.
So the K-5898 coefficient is 0.098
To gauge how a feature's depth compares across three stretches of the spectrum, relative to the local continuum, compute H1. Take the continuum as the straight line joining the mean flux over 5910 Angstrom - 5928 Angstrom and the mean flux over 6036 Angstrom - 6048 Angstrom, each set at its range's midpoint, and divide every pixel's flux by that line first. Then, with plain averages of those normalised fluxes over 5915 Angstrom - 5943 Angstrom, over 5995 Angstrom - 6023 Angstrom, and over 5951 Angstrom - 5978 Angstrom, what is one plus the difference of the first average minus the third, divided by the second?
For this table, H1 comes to 1.00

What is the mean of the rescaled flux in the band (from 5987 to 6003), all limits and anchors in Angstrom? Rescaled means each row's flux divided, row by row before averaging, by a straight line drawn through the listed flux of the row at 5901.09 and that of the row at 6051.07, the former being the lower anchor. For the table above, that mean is 1.02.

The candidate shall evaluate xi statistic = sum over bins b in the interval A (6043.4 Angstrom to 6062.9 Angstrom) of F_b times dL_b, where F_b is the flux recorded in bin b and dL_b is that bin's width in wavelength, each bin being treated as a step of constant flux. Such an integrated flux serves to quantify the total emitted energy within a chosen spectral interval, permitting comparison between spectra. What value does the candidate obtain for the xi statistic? 113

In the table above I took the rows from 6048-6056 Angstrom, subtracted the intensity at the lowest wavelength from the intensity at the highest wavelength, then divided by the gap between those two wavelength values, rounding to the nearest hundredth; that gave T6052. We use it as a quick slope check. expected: -0.03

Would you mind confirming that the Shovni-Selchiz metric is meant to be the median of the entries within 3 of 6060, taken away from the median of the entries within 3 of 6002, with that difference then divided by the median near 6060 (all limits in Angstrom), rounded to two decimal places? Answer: -0.10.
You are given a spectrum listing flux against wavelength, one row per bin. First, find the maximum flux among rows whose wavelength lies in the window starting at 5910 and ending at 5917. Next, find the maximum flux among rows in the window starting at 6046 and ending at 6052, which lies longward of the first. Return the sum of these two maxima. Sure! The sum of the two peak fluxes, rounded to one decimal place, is 11.5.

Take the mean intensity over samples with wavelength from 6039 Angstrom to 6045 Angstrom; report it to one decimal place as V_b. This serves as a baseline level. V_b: 5.8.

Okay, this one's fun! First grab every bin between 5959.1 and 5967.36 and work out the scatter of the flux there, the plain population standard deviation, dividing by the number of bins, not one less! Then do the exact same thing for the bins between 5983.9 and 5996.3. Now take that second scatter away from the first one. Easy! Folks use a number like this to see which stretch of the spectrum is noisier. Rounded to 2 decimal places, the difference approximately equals -0.01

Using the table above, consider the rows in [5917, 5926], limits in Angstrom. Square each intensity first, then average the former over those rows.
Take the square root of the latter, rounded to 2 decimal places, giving 5.33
